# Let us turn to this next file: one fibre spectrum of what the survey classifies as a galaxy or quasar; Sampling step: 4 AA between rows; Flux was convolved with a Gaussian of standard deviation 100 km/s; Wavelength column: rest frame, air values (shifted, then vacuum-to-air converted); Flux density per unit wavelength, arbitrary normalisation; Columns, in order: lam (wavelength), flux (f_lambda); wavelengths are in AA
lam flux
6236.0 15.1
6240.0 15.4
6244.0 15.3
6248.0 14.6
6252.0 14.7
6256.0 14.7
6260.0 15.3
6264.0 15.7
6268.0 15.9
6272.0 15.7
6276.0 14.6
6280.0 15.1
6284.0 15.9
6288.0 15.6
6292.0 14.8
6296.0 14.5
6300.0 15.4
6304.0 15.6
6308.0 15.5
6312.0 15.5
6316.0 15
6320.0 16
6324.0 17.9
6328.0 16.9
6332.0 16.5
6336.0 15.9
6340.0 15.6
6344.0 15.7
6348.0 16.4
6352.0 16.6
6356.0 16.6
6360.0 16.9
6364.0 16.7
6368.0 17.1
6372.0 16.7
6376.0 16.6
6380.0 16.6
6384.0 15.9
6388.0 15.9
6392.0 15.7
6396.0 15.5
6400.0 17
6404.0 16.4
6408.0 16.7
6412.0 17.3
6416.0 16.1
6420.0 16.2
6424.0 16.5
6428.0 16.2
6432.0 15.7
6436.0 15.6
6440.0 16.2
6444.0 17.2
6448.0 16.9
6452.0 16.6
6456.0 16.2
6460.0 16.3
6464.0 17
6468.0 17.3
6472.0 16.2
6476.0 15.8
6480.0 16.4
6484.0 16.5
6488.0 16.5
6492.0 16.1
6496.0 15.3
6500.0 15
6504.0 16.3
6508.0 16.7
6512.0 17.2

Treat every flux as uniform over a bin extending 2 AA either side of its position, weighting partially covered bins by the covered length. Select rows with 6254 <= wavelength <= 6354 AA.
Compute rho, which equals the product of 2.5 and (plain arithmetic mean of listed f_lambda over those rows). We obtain 39.2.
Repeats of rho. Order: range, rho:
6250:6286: 38.2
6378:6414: 40.8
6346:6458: 41.1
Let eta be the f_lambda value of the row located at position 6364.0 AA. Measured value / 16.7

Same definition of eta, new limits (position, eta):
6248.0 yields 14.6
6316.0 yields 15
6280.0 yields 15.1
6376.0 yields 16.6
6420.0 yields 16.2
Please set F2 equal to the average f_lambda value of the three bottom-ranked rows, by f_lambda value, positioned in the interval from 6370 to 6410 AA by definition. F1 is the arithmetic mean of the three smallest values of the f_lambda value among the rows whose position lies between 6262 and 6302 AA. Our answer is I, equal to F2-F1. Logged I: 1.1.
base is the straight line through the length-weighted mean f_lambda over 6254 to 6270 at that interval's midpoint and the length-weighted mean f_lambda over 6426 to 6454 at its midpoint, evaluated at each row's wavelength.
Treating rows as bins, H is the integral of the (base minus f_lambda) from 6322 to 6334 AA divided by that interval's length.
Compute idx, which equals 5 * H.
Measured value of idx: -6.8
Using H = -1.35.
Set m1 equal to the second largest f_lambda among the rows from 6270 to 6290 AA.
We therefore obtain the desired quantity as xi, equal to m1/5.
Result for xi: 3.14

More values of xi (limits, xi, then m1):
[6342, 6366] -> 3.34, 16.7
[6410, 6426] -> 3.30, 16.5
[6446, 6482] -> 3.40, 17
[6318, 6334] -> 3.38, 16.9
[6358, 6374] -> 3.38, 16.9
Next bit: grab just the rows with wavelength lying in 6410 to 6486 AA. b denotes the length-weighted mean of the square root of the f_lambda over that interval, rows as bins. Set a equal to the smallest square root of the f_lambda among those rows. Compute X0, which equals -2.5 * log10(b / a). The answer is -0.0281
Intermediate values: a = 3.95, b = 4.05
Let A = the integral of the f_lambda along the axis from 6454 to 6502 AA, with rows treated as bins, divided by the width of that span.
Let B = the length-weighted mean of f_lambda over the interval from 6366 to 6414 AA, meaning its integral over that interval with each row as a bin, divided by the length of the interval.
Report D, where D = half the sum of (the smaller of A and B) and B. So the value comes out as 16.3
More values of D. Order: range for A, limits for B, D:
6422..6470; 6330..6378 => 16.4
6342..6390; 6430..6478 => 16.4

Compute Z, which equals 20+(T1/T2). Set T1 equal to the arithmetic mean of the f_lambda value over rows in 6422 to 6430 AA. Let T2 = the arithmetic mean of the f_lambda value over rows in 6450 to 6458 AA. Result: 21.0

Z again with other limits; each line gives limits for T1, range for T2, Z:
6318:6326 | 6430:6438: 21.1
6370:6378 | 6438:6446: 21.0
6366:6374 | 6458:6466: 21.0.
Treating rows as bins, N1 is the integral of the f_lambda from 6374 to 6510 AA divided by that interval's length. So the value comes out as 16.3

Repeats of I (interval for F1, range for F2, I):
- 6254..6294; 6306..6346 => 0.6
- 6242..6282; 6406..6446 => 1.2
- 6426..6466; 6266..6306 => -1.2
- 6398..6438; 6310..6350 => -0.4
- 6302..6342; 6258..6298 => -0.7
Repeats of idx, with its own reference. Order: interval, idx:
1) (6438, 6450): -2.0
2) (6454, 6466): -0.3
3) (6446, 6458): -0.8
